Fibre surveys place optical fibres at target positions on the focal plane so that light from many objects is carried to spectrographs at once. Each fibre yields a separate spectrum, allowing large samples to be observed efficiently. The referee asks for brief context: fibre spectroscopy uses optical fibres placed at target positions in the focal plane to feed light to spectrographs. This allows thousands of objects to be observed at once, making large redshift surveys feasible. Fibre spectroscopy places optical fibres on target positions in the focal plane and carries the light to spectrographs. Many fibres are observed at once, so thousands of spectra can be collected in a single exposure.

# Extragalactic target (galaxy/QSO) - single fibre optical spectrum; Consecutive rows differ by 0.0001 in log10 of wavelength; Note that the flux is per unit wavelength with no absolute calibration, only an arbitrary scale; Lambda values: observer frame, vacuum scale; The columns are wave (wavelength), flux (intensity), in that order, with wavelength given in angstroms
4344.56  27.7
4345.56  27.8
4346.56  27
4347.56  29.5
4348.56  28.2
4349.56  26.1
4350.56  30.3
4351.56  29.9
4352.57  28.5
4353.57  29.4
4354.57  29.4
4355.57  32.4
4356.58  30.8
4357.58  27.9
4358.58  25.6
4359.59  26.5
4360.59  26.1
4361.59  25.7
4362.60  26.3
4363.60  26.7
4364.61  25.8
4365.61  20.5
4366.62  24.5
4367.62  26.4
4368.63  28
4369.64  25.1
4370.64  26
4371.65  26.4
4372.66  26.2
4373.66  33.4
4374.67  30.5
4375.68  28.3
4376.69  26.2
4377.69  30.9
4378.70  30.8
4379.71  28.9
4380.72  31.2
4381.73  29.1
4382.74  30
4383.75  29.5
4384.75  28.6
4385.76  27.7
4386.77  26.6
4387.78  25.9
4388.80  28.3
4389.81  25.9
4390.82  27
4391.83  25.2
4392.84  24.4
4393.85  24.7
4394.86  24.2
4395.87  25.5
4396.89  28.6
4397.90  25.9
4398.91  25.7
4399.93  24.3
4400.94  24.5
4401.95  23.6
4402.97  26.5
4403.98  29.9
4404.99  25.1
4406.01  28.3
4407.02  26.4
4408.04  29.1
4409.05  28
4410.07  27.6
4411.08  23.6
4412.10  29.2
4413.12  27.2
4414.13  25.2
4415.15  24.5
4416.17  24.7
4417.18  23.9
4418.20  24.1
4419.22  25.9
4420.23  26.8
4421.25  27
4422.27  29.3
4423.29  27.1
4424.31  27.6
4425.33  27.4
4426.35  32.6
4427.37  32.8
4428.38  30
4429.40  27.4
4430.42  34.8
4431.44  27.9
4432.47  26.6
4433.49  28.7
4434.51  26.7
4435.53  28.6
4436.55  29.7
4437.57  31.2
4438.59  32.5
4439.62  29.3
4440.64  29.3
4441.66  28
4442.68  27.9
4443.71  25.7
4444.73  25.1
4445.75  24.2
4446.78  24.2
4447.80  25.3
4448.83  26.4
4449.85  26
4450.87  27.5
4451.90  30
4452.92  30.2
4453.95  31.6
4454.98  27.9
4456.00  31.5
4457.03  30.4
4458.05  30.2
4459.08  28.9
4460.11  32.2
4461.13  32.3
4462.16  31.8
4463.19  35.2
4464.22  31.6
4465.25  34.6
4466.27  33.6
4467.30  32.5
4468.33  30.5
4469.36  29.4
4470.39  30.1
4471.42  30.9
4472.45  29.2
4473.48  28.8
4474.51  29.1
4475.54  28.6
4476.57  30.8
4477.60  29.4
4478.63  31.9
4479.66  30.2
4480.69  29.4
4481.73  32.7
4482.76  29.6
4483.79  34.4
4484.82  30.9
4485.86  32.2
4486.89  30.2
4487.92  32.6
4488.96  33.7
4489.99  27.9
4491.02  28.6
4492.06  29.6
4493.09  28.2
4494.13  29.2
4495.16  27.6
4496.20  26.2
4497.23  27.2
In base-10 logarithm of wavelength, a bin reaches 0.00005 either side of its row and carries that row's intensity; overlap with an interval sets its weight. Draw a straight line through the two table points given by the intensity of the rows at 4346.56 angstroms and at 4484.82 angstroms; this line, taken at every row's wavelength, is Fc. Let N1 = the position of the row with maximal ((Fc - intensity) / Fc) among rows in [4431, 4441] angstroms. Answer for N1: 4432.47 angstroms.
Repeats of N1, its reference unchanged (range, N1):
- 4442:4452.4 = 4446.78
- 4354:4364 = 4358.58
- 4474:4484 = 4475.54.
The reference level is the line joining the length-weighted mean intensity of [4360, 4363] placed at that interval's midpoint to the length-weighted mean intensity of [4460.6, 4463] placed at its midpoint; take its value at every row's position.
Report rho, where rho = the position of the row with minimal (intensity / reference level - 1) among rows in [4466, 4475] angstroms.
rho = 4473.48 angstroms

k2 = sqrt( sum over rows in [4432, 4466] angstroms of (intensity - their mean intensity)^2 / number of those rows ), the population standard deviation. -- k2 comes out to 2.8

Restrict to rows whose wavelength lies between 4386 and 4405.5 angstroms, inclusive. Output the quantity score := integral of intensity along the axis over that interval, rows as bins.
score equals 505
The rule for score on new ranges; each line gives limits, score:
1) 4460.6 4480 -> 603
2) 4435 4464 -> 843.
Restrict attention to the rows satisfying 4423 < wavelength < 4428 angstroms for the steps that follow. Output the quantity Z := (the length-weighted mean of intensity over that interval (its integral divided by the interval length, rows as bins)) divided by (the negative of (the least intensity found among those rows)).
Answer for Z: -1.094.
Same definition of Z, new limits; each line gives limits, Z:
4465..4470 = -1.087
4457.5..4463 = -1.084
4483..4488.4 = -1.058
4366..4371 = -1.056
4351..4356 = -1.049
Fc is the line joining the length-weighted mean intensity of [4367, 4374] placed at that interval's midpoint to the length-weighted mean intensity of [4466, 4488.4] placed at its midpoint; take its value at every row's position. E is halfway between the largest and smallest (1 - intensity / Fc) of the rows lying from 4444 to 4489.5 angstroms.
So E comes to 0.01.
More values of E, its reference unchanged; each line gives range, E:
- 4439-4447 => 0.10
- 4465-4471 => -0.05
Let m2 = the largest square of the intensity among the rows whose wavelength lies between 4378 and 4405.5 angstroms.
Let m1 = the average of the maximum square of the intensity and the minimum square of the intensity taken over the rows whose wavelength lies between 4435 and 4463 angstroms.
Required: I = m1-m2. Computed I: -152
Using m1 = 821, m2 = 973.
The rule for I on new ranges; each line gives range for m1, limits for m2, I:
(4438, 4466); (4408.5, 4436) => -299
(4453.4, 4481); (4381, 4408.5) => 109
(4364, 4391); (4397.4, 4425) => -126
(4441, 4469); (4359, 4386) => -203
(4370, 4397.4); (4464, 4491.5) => -347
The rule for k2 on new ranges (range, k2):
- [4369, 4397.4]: 2.3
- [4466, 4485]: 1.6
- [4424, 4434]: 2.7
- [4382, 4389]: 1.4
